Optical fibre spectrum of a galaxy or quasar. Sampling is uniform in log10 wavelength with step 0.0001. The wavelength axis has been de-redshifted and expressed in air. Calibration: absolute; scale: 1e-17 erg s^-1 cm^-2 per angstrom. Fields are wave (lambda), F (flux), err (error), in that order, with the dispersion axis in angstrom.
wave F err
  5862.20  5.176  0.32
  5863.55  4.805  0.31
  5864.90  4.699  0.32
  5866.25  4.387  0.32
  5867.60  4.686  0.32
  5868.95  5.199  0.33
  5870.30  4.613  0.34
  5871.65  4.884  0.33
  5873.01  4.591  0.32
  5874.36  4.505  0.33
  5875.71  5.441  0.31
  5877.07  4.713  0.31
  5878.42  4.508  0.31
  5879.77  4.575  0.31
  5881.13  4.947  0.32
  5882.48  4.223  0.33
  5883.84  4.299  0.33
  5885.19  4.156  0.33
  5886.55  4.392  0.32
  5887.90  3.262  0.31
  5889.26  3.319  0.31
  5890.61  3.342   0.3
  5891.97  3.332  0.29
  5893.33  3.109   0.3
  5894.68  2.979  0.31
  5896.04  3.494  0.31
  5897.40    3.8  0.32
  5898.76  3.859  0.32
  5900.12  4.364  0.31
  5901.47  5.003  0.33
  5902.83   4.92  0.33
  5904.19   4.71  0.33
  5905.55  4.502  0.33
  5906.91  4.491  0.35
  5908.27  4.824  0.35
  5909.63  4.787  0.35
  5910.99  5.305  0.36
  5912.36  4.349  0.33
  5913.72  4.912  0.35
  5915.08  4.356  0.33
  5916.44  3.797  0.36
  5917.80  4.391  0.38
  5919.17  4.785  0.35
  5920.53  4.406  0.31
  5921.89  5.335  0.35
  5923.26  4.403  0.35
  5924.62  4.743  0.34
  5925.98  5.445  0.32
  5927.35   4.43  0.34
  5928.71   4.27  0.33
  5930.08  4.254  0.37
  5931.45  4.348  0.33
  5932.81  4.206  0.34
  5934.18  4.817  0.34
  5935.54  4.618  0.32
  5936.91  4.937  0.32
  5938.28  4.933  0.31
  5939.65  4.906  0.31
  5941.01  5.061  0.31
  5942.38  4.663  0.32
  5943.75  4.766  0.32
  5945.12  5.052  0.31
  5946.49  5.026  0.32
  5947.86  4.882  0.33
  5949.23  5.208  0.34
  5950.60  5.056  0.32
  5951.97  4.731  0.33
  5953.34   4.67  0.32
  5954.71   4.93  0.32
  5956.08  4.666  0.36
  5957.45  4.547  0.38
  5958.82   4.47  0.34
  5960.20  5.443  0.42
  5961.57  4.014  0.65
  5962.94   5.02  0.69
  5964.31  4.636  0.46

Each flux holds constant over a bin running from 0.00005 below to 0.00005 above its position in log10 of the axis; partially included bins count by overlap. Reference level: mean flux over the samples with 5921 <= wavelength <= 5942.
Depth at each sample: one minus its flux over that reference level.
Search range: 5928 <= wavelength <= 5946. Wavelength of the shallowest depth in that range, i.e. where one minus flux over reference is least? 5941.01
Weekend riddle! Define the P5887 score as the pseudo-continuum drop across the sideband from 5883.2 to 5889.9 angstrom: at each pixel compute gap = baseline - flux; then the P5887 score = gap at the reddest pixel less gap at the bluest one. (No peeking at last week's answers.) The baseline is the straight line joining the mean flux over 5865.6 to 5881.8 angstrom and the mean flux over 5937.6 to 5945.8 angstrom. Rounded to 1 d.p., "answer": 1.0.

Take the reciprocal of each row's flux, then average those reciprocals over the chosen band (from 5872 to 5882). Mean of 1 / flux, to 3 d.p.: 0.211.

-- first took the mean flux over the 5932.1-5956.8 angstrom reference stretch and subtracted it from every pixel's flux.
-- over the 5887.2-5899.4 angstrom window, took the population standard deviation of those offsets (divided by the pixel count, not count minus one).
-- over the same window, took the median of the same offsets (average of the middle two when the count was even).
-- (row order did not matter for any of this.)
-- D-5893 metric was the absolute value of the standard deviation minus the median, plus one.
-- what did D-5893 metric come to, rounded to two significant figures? 2.8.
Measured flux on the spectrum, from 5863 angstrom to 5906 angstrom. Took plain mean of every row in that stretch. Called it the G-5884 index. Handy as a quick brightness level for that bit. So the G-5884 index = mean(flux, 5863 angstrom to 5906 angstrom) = 4.30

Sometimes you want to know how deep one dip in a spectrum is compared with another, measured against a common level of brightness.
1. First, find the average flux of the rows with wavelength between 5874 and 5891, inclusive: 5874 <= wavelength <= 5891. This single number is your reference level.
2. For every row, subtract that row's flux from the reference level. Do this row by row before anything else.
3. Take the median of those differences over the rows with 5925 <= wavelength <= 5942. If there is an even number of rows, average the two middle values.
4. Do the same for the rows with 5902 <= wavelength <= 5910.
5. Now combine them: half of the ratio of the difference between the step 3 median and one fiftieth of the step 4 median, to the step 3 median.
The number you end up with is 0.489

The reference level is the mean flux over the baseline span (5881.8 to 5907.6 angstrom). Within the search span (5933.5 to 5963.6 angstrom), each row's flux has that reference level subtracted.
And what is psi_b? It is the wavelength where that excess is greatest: 5960.20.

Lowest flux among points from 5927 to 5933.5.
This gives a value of 4.206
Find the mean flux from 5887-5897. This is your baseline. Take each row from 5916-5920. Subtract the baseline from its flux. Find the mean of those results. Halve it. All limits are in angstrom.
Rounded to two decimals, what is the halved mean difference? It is 0.53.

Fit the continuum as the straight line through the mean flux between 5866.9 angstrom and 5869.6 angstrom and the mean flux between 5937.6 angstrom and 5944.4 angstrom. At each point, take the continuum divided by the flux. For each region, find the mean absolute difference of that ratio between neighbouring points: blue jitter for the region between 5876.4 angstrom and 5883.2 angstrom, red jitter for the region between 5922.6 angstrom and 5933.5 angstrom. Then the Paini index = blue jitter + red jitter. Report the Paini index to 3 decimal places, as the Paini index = 0.154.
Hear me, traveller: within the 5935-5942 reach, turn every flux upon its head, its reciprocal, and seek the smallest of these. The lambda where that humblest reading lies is 5941.01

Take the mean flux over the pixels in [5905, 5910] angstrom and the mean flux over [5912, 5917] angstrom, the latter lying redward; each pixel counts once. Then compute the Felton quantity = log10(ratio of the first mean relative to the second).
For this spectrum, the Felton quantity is 0.03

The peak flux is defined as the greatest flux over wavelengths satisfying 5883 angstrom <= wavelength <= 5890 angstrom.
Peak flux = 4.392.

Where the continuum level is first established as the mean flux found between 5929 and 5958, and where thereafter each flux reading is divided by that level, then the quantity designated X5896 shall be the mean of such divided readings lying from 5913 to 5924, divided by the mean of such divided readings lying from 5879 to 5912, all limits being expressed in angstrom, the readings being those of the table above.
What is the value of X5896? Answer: 1.09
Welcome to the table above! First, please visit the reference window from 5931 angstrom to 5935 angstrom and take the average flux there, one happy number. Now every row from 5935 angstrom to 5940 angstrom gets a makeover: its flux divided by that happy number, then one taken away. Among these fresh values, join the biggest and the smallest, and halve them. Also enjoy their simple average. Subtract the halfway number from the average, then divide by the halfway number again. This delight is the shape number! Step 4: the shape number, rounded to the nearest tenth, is 0.2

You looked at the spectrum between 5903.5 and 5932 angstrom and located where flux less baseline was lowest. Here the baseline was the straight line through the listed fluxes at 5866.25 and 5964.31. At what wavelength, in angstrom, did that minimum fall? 5916.44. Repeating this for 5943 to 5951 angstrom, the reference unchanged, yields 5943.75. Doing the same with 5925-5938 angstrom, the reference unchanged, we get 5932.81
